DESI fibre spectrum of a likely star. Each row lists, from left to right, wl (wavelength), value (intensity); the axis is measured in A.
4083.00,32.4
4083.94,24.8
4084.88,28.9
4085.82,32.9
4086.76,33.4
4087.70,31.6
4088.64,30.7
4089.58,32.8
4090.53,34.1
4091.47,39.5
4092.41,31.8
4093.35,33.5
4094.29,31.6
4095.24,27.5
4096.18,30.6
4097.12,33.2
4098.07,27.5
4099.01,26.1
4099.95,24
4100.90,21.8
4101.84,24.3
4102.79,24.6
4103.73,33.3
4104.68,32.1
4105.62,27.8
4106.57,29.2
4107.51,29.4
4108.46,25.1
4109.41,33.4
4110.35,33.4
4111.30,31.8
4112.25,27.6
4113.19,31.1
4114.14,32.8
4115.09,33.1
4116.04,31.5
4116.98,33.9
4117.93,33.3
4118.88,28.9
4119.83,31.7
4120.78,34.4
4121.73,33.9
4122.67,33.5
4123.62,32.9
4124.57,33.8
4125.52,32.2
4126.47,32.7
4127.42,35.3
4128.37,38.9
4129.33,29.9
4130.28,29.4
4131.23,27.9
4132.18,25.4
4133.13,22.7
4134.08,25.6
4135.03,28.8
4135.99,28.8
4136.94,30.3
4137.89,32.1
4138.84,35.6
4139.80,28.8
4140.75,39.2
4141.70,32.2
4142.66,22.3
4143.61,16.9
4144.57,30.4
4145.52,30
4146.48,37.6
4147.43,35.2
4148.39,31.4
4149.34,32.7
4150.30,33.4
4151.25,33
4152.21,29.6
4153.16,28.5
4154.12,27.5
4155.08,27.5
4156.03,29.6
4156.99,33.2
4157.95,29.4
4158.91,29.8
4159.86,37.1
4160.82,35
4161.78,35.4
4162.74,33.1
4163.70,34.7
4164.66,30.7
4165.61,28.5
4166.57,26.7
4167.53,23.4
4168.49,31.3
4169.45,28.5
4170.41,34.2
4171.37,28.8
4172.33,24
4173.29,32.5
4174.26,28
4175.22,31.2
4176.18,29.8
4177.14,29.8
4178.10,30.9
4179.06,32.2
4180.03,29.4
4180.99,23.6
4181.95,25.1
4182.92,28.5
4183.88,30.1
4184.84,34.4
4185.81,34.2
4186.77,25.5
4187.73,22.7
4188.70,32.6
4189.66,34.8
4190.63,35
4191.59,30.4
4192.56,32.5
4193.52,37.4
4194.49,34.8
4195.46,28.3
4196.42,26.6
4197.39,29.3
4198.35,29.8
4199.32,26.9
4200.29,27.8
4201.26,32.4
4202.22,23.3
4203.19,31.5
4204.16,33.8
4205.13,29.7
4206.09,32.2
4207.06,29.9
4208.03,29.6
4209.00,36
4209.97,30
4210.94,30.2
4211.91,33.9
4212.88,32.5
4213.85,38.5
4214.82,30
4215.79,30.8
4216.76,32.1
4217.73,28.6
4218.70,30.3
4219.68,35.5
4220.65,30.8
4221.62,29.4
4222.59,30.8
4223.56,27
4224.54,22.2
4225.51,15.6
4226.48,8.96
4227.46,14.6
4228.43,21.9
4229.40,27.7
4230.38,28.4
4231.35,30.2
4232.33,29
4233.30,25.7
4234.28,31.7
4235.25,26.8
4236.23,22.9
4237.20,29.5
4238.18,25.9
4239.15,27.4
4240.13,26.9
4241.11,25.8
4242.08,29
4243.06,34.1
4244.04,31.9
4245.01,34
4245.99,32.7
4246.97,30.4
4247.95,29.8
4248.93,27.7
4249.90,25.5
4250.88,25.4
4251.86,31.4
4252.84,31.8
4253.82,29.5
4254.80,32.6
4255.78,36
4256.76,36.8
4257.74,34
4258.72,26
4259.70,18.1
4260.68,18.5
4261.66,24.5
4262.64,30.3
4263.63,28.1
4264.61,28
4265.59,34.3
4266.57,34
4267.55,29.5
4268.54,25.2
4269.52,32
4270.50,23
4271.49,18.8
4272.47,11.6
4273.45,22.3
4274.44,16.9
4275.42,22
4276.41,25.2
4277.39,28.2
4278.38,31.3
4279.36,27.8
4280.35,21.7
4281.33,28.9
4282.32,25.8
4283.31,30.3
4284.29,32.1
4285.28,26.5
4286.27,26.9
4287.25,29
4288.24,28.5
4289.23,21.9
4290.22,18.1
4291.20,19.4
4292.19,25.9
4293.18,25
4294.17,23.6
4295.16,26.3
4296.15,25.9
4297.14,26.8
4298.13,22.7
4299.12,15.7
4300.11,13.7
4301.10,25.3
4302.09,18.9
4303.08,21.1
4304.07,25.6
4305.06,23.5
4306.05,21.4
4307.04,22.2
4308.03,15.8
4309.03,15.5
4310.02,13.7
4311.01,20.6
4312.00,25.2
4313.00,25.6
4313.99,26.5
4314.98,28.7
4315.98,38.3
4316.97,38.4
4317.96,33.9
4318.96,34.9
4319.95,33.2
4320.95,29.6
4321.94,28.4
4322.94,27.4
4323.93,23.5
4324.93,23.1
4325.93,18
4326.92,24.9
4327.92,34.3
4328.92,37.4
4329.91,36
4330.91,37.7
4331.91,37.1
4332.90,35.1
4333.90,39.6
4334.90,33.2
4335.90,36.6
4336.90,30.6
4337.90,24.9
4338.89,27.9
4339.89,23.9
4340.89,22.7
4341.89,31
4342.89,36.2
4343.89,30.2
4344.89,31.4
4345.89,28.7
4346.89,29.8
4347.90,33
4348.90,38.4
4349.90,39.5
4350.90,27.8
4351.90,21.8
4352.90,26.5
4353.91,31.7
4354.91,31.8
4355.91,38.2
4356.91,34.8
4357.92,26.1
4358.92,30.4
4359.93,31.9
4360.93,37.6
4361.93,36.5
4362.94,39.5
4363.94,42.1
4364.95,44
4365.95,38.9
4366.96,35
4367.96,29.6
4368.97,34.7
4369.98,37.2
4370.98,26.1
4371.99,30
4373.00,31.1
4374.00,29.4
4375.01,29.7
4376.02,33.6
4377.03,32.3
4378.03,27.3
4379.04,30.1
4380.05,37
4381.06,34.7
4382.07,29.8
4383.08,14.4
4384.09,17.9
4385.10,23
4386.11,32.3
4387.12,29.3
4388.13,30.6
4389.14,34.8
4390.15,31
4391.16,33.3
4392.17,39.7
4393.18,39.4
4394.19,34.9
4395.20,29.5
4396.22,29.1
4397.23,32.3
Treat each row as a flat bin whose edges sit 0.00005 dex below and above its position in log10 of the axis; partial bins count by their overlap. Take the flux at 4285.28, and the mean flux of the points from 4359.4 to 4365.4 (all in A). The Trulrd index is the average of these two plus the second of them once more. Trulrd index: 71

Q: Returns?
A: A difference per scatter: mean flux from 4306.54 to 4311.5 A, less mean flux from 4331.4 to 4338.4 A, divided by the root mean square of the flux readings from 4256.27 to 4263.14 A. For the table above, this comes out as -0.59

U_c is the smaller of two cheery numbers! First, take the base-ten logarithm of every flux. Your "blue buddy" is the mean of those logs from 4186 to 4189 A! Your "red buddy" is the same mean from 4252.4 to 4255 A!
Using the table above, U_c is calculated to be 1.43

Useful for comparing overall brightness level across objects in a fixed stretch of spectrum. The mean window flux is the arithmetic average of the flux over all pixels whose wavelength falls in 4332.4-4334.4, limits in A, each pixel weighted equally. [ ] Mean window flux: 37.4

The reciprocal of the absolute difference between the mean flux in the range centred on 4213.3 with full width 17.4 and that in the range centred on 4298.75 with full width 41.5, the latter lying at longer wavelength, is 0.149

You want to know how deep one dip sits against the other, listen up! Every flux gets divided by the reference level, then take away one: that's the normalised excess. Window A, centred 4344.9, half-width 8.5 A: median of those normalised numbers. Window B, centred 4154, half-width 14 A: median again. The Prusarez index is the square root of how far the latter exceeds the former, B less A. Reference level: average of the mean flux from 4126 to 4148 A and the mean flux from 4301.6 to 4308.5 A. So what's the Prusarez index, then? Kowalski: 0.19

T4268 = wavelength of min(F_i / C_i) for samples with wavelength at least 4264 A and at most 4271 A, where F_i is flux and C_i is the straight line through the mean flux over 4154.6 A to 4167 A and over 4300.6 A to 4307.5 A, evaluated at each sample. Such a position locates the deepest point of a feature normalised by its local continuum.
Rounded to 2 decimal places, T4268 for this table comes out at 4270.50 A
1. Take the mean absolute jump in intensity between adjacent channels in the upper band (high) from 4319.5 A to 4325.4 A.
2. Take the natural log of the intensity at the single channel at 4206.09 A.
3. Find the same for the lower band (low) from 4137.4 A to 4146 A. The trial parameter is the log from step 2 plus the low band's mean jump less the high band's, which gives 8.6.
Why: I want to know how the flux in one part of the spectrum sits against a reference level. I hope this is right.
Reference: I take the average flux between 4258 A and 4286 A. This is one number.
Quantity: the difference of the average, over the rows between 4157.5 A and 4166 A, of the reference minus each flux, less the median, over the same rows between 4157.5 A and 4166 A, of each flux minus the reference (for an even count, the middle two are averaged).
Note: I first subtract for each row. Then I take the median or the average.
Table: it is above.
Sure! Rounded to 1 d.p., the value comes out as -14.2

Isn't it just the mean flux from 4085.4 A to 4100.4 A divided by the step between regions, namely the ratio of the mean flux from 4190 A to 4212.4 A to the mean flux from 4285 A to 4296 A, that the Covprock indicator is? 25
